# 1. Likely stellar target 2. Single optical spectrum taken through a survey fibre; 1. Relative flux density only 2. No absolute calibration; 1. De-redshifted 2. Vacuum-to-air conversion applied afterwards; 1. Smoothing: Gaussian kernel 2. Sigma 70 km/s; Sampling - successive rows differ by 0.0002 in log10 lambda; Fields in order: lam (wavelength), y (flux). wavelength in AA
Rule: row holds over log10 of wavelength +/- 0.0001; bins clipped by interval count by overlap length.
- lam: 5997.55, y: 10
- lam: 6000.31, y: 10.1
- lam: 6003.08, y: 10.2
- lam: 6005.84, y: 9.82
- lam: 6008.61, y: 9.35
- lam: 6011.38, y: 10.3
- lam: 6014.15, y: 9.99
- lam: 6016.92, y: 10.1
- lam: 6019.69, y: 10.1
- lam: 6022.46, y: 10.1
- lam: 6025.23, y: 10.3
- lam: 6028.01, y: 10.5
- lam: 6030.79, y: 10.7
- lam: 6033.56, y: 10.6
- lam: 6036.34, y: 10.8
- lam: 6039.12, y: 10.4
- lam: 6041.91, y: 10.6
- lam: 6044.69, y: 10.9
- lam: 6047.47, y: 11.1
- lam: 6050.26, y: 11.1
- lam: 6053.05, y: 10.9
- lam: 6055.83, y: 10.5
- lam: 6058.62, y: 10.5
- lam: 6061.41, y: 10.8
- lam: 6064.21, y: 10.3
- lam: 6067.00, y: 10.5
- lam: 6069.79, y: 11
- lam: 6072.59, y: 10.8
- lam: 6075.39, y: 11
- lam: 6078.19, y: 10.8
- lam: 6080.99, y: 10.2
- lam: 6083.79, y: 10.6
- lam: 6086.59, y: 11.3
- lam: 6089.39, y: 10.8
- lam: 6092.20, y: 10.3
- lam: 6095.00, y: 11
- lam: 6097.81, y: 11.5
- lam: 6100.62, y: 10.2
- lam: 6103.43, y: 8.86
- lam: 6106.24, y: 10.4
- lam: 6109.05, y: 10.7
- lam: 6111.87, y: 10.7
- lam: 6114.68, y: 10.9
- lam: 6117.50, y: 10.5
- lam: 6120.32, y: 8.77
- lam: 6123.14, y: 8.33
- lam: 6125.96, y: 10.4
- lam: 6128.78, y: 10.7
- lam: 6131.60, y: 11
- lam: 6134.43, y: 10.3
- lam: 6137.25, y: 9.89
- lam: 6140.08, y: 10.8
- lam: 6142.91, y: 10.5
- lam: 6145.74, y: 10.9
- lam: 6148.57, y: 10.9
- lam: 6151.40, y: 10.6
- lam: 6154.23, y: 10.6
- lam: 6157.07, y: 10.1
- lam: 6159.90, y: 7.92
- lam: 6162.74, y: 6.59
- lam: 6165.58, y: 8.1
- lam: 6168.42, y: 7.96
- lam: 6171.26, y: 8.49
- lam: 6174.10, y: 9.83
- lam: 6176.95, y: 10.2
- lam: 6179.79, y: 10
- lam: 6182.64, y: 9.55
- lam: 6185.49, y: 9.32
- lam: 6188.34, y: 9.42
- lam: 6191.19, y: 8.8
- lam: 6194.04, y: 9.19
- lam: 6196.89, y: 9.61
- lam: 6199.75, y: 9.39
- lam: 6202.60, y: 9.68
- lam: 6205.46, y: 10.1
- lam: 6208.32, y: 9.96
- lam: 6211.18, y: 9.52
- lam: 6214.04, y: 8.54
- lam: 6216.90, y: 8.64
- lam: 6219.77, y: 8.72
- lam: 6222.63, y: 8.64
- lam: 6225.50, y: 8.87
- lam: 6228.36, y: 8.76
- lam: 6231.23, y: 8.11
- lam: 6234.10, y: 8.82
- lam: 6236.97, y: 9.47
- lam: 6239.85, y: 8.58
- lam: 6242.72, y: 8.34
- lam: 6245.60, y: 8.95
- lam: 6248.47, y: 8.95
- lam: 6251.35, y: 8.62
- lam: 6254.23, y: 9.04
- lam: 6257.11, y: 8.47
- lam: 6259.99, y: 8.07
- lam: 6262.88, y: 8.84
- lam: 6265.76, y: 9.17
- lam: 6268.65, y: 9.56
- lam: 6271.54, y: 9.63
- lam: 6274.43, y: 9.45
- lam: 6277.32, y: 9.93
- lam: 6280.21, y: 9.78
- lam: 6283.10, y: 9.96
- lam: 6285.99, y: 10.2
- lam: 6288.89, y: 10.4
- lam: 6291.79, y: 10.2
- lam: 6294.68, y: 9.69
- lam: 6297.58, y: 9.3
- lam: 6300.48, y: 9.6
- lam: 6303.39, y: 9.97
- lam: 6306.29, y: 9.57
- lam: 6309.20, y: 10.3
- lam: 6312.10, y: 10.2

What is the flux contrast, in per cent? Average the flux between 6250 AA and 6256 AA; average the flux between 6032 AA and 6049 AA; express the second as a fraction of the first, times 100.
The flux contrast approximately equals 122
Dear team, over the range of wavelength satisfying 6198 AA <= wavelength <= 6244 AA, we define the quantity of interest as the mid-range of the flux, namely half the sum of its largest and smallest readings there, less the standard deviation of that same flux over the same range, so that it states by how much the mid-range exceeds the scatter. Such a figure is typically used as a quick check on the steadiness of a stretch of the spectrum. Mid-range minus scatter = 8.5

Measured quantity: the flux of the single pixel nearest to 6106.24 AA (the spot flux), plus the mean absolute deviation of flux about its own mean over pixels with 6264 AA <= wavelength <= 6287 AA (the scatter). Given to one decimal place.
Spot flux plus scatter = 10.7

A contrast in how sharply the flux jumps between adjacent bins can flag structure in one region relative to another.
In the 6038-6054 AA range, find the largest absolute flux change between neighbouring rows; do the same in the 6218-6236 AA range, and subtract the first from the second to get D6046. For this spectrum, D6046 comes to 0.41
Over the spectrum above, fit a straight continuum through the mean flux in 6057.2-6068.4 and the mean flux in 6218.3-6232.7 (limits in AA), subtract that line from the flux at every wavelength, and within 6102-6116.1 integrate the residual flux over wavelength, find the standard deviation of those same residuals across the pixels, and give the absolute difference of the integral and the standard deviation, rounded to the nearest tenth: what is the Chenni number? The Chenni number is 3.8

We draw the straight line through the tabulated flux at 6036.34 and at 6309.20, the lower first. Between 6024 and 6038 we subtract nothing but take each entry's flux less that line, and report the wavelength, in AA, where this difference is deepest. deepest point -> 6025.23 AA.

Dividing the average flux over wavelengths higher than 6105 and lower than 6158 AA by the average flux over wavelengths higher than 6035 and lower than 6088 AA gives 0.97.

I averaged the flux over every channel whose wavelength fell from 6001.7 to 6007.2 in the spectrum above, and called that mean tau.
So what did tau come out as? 10.0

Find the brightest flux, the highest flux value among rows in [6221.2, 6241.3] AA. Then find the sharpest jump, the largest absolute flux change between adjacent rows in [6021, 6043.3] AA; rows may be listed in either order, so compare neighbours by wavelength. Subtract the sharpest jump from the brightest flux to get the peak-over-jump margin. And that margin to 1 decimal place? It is 9.1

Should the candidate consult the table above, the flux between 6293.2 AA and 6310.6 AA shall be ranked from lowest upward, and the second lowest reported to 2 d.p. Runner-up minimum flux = 9.57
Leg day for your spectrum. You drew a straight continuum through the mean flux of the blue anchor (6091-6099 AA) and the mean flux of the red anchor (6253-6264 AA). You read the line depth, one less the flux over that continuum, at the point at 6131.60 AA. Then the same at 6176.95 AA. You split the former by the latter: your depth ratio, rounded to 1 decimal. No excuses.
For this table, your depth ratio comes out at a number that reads 1.3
